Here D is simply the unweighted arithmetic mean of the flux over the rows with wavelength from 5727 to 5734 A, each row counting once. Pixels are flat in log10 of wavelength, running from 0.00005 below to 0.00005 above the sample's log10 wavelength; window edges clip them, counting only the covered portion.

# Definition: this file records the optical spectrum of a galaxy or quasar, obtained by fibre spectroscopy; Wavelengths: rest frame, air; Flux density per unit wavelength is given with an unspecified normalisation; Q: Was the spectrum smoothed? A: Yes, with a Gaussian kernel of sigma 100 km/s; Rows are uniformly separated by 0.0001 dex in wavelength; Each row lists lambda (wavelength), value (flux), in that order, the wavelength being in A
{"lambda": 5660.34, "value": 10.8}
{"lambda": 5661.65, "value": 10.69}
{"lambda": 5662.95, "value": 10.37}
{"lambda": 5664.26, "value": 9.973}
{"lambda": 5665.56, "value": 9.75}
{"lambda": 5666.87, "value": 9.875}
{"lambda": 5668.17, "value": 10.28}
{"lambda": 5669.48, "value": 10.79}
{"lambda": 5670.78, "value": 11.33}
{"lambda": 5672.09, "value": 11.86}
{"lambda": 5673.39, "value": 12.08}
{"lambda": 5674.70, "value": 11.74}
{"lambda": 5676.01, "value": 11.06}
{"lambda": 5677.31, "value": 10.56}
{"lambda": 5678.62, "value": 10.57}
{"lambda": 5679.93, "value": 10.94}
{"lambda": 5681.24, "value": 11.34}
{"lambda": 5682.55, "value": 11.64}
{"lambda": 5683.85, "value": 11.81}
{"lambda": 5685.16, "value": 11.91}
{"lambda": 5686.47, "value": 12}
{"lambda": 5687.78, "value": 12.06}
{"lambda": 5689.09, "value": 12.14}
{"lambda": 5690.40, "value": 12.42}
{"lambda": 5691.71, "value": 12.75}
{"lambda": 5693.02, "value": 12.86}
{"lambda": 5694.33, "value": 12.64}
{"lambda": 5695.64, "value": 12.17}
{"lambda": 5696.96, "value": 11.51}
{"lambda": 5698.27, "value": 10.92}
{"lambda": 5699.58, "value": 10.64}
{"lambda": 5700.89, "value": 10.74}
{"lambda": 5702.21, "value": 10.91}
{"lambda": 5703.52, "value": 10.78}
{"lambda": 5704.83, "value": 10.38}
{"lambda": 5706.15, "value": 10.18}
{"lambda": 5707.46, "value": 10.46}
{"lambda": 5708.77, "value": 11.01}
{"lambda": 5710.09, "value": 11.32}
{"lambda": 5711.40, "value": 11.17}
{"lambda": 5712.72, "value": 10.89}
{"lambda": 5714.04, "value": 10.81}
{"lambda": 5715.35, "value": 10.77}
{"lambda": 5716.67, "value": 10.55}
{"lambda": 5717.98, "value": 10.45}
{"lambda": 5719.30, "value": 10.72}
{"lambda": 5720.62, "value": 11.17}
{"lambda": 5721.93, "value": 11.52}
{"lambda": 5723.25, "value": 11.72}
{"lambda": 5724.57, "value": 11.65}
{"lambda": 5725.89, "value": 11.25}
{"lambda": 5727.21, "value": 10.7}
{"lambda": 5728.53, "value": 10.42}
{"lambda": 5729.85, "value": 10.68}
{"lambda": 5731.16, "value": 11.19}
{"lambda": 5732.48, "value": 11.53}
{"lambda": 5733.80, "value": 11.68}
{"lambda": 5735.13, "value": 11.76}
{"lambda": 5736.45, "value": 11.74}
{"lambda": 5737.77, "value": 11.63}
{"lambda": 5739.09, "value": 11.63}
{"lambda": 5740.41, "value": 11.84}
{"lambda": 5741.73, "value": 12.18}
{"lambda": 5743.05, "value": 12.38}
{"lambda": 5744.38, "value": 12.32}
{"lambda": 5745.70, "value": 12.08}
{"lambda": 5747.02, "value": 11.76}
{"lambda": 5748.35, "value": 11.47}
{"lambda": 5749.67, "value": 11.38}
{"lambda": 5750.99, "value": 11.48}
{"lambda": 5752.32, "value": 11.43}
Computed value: 11.0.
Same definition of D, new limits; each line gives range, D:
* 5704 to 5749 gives 11.3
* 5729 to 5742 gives 11.6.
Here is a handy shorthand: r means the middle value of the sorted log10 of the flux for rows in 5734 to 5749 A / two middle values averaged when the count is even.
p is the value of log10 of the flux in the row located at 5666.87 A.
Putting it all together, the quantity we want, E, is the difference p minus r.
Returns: -0.08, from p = 0.99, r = 1.07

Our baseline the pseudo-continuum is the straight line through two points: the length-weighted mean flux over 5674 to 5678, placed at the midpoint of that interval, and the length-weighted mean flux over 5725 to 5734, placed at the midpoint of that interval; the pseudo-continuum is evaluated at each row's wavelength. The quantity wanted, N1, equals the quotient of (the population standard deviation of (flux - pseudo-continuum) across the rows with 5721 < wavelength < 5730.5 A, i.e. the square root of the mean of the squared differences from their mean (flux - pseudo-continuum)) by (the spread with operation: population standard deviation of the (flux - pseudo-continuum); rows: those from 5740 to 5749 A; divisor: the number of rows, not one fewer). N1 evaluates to 1.6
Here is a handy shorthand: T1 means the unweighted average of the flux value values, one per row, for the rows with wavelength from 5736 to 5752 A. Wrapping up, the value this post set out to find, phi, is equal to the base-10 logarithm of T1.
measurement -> 1.07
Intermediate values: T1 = 11.8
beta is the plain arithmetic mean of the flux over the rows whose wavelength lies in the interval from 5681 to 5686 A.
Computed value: 11.7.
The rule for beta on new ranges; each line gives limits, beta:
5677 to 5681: 10.7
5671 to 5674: 12.0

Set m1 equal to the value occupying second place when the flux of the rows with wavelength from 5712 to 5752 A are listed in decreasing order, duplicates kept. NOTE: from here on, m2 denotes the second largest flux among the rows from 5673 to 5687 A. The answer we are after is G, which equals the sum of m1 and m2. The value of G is 24.3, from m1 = 12.32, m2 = 12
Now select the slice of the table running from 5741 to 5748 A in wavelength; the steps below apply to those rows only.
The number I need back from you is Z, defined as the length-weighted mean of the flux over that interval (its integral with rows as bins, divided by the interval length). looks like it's 12.1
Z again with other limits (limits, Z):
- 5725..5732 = 10.9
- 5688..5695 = 12.5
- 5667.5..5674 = 11.3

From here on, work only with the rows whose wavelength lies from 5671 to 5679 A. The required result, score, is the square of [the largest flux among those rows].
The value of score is 146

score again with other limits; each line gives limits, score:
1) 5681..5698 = 165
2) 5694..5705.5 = 160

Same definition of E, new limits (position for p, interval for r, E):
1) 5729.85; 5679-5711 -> -0.03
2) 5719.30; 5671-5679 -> -0.03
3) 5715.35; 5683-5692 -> -0.05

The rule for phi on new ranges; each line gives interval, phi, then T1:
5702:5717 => 1.03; 10.8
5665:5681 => 1.04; 10.9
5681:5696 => 1.08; 12.1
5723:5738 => 1.05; 11.3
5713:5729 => 1.04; 11.0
